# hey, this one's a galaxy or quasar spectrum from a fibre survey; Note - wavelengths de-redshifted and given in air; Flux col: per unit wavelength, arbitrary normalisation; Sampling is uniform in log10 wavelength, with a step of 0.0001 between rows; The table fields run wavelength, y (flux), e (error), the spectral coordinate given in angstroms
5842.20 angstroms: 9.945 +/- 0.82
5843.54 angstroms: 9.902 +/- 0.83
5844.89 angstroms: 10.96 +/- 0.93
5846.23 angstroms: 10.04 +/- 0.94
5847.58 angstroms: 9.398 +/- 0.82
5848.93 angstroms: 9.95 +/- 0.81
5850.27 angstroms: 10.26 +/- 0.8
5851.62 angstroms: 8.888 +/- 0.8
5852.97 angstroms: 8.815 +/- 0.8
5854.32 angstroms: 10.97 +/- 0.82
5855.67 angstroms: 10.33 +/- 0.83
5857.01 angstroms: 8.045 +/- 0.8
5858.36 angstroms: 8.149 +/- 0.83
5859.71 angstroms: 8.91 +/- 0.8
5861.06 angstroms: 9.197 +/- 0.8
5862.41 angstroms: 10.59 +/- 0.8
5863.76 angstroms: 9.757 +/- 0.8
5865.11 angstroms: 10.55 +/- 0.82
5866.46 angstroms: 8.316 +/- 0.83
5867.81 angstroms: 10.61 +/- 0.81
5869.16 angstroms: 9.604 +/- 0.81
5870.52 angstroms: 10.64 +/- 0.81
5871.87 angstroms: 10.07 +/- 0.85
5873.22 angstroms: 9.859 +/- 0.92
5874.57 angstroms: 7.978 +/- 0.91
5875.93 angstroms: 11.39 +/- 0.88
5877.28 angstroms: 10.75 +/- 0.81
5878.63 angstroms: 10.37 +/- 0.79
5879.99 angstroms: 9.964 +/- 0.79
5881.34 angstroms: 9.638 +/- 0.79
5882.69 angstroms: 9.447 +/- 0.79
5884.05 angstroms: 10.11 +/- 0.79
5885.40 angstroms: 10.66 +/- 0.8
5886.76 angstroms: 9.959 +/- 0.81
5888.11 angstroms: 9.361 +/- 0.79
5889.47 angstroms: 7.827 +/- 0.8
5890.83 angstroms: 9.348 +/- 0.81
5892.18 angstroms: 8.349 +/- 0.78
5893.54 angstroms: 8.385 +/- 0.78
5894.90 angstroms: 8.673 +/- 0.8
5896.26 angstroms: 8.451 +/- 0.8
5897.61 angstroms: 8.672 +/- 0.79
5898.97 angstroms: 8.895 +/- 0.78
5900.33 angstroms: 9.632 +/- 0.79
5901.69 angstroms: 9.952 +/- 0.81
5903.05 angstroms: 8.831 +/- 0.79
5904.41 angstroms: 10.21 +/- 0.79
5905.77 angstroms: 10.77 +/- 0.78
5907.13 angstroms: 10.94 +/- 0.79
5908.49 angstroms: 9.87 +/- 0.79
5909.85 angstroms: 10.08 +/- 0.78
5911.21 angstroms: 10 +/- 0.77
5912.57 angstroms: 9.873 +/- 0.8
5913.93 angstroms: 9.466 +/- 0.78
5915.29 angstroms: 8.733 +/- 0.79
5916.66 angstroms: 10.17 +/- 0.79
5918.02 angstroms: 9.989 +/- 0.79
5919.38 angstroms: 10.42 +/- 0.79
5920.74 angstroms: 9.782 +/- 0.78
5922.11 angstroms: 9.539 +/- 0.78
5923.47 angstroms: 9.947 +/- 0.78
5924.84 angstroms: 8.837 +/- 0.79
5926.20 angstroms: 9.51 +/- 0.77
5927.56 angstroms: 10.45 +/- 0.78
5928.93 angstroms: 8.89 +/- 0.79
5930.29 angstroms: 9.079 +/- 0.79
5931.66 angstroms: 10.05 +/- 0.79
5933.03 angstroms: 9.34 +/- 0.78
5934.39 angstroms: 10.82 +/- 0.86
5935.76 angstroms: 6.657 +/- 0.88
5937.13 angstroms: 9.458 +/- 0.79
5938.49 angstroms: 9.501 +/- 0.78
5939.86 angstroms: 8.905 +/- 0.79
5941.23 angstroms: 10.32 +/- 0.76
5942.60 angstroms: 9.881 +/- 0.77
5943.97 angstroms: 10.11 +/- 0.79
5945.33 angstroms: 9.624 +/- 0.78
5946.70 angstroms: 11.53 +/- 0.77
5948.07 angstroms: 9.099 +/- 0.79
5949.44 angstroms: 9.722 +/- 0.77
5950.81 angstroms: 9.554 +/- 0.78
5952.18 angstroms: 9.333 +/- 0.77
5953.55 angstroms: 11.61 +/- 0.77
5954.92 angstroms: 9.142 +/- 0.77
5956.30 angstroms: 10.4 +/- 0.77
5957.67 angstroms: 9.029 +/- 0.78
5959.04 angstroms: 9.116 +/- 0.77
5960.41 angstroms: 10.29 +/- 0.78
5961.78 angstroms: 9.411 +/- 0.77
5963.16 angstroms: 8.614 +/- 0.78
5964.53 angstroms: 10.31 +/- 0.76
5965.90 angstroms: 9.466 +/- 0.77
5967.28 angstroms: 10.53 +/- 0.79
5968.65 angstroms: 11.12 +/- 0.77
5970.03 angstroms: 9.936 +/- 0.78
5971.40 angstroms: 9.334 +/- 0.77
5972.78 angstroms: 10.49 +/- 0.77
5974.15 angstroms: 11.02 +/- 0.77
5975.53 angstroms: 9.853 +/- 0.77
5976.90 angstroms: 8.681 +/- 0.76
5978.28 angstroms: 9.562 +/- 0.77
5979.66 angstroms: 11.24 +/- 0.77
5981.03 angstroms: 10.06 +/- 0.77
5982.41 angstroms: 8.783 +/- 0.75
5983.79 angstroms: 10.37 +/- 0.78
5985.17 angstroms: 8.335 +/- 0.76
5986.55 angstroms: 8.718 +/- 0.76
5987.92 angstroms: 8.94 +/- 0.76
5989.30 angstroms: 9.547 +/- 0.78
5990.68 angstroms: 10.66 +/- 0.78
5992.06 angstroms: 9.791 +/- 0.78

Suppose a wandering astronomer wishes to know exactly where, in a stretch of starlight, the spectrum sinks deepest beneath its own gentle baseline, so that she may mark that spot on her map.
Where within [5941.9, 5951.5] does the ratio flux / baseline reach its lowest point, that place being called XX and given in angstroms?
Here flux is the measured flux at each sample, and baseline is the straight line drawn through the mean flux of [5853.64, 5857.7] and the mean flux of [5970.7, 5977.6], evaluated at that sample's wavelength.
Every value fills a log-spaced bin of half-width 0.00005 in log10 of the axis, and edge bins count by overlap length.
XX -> 5948.07 angstroms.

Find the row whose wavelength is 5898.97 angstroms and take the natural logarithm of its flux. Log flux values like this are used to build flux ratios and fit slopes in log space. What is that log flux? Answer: 2.19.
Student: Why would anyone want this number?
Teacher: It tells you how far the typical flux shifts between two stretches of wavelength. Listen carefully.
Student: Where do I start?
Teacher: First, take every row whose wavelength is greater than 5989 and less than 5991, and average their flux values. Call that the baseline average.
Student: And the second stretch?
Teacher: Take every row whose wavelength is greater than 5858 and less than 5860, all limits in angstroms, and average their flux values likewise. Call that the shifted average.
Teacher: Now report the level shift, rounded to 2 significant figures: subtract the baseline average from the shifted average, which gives -1.6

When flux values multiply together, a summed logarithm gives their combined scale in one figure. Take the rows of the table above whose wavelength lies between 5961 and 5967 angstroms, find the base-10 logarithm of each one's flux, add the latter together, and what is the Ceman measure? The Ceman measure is 3.9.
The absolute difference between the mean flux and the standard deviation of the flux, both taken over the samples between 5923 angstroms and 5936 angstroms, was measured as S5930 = 8.3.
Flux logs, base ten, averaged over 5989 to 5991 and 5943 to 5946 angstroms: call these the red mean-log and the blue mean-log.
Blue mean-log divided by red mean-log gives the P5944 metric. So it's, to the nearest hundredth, 0.99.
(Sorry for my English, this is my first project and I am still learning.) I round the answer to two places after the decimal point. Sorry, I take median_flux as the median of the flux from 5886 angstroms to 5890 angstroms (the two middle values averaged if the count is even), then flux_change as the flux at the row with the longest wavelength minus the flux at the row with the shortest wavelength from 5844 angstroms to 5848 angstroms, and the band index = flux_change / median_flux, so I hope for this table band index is -0.17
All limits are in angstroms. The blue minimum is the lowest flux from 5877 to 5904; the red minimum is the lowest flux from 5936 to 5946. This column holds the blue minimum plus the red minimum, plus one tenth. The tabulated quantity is 16.8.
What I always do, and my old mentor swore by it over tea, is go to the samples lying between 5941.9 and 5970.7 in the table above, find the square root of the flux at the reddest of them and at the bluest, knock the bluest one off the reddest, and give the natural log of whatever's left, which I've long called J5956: -4.7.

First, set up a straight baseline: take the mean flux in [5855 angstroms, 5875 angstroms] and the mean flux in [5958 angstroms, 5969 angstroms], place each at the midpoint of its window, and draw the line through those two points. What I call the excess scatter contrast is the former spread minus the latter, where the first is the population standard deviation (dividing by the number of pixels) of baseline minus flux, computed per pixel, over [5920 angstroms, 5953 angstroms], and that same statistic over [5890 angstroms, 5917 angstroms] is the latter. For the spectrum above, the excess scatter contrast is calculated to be 0.10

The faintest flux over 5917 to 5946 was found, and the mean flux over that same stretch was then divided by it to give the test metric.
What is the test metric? 1.44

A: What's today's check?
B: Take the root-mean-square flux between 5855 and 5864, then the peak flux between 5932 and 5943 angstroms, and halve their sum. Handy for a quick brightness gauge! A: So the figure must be 10.1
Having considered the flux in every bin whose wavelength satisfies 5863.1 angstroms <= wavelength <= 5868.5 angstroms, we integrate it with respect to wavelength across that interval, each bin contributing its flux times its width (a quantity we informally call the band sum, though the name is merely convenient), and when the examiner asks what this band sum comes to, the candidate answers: 53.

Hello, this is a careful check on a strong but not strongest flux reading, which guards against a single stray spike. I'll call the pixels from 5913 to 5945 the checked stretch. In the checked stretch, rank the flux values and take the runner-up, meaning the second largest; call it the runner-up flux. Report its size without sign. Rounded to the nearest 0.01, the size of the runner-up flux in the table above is 10.45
